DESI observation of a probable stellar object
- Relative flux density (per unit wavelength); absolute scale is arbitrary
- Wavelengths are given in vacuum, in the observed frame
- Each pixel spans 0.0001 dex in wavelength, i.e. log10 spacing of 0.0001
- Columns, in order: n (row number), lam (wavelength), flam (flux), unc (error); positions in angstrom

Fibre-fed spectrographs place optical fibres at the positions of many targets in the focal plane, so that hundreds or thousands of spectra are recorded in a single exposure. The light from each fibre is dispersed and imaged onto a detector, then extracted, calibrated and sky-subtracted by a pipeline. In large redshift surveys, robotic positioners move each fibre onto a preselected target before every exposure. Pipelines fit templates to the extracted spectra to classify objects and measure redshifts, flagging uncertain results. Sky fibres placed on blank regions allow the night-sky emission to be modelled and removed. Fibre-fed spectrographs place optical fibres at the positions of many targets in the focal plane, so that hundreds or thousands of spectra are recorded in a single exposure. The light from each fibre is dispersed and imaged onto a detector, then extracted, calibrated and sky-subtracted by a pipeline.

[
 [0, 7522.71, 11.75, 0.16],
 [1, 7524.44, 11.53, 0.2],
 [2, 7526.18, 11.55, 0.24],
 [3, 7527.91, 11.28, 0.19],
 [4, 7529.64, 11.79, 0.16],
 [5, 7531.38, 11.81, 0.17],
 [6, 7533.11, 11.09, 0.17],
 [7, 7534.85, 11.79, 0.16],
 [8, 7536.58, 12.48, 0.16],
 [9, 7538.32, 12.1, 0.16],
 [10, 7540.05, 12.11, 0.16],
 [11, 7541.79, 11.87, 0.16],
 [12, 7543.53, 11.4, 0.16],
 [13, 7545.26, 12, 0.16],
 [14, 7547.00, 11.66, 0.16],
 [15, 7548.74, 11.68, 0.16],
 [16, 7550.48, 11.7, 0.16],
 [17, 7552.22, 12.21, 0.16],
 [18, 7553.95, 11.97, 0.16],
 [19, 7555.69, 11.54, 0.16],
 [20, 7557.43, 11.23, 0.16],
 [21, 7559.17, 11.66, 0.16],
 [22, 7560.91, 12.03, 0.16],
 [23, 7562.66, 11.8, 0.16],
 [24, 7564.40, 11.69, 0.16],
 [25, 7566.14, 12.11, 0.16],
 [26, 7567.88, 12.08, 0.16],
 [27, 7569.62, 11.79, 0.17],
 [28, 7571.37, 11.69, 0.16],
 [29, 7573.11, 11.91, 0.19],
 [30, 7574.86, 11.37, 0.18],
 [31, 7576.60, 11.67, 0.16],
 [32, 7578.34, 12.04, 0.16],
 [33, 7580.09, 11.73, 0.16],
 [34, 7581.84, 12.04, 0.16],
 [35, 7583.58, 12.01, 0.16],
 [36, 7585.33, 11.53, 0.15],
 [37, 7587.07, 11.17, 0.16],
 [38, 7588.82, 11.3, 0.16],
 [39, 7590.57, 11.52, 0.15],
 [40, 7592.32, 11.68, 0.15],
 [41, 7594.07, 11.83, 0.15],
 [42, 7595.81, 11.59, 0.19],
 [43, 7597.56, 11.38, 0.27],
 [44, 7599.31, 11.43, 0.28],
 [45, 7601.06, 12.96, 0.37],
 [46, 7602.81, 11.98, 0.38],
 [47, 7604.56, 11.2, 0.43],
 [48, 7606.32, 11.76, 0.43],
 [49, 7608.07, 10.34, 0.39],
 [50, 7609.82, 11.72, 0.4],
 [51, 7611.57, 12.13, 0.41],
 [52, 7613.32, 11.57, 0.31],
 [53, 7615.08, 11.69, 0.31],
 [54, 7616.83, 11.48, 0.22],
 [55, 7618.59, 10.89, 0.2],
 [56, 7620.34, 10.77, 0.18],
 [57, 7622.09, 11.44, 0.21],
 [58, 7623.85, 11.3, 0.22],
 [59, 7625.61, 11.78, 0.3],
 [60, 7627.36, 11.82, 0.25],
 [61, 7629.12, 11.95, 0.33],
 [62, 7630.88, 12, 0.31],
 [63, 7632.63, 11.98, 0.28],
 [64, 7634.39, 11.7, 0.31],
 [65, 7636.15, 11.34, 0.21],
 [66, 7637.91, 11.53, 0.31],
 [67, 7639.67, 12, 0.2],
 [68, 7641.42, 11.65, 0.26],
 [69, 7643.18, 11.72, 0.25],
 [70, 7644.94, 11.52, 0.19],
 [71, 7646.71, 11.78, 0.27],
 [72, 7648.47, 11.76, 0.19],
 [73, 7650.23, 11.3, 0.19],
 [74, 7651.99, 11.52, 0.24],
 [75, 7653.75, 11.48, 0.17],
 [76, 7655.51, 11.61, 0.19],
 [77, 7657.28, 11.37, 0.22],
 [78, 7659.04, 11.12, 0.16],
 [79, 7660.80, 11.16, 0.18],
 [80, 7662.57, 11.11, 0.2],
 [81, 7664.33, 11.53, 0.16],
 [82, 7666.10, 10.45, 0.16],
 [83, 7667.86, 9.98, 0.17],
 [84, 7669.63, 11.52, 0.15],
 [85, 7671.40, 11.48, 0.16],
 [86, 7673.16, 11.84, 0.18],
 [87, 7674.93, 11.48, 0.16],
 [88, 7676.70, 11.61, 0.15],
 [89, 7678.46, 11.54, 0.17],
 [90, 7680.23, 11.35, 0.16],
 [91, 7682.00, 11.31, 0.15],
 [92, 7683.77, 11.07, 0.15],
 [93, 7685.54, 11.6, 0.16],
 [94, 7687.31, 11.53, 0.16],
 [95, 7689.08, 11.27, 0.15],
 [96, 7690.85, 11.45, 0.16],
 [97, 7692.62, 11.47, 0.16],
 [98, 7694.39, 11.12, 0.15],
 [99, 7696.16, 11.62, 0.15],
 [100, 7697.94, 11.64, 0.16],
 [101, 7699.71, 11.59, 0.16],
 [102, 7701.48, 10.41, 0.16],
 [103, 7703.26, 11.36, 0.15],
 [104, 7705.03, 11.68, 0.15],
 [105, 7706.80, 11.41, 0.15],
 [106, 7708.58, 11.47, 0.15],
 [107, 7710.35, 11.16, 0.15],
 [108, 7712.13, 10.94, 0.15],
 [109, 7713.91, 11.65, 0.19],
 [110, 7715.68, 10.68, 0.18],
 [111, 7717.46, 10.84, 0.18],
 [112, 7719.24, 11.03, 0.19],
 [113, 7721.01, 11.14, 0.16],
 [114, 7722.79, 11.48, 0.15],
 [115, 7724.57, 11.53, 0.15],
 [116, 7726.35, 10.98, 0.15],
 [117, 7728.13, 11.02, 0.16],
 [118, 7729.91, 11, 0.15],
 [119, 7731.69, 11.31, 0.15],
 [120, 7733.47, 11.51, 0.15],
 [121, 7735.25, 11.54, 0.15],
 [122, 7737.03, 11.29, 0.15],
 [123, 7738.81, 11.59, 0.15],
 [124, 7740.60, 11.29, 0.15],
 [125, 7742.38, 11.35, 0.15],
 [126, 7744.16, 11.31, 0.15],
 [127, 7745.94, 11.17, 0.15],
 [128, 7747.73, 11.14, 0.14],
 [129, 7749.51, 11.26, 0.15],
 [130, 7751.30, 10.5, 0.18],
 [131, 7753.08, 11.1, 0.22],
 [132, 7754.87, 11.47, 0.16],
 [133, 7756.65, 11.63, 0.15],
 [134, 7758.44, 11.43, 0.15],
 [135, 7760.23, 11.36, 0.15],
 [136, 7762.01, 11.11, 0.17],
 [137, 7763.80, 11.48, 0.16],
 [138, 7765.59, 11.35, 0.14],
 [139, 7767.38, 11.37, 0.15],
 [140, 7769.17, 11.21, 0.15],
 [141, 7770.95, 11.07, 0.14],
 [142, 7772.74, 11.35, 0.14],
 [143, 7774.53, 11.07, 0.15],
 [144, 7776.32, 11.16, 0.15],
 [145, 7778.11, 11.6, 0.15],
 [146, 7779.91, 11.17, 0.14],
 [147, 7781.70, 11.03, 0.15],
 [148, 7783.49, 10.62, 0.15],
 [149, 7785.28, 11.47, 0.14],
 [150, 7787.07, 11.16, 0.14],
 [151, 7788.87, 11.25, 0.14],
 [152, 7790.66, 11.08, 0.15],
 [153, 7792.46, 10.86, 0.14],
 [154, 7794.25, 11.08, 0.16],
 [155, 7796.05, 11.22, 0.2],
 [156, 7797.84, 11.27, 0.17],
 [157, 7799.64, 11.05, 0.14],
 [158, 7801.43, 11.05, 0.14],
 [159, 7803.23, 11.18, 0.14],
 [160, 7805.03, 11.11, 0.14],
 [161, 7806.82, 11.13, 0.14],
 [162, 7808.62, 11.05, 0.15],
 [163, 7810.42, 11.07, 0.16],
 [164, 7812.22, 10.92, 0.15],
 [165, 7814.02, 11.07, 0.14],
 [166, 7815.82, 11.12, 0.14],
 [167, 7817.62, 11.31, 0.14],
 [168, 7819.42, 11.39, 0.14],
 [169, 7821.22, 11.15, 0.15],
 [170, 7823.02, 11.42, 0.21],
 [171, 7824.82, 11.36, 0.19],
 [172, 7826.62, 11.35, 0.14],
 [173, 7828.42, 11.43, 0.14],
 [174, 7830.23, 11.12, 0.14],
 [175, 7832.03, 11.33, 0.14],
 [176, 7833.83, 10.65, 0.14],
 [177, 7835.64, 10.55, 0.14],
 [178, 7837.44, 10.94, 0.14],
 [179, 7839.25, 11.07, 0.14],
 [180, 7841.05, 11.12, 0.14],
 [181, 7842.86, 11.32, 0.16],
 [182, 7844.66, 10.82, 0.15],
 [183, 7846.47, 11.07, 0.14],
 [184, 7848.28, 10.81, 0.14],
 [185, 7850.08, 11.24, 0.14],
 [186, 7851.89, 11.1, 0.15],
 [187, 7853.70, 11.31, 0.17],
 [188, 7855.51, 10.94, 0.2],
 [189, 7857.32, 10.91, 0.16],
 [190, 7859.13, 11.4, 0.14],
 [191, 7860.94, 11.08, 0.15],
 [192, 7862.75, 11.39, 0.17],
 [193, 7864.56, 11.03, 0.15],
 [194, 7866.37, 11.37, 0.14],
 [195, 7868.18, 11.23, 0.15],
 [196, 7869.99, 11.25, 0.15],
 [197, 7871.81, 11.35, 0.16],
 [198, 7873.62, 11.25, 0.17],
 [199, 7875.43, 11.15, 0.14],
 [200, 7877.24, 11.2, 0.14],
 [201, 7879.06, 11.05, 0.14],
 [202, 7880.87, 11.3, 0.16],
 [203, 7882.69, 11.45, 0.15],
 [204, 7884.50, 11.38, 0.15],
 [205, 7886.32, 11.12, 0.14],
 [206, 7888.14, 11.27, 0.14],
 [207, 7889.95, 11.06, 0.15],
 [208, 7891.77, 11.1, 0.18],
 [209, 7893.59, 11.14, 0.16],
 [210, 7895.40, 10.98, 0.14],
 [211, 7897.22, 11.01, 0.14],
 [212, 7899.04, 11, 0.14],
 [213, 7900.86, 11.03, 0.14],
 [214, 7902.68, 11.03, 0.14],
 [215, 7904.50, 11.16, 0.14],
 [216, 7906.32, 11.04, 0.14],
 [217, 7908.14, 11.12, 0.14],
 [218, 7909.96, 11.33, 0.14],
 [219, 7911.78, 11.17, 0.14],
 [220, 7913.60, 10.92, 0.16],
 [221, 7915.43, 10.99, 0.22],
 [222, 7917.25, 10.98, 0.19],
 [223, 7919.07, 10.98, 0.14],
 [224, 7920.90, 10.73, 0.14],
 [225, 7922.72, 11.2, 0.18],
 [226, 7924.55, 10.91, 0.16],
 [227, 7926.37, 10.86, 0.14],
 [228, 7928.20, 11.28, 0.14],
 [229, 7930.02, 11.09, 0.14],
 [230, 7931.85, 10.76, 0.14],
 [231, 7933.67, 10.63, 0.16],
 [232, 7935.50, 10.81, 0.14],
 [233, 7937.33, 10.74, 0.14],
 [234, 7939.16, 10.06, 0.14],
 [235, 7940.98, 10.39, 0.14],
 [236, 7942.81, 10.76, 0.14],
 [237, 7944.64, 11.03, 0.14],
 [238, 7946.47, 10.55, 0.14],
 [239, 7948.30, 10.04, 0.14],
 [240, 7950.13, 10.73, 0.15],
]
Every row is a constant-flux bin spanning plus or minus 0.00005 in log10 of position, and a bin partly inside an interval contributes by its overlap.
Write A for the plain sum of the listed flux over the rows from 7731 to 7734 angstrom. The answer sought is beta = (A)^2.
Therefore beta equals 521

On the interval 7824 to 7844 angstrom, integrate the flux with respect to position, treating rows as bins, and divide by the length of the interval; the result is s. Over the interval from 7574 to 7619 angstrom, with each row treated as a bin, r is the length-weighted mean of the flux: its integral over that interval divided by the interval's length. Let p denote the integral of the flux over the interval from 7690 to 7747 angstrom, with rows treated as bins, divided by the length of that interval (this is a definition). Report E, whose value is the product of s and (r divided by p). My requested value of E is 11.45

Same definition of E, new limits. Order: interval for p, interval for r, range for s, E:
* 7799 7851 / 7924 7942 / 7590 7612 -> 11.27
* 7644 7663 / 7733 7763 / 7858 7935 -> 10.98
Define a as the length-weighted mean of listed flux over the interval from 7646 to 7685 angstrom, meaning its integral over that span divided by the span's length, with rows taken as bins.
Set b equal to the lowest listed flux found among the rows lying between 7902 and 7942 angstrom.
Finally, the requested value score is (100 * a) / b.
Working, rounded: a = 11.34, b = 10.06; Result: 113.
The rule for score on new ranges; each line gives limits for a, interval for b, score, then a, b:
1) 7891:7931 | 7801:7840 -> 105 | 11.05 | 10.55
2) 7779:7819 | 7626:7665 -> 100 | 11.10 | 11.11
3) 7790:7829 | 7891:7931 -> 104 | 11.17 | 10.73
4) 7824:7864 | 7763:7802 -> 105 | 11.10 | 10.62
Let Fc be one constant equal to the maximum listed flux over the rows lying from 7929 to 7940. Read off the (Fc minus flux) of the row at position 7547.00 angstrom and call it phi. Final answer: -0.57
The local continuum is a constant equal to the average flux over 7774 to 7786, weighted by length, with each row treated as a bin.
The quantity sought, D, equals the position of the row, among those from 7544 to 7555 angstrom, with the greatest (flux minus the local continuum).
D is 7552.22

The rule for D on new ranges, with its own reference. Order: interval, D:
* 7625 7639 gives 7630.88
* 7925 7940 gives 7928.20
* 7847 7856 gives 7853.70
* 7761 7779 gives 7778.11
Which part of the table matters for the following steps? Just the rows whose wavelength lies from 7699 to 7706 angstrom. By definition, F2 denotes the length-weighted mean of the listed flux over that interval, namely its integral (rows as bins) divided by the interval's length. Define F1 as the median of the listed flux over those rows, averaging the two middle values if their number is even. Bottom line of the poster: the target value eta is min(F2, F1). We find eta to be 11.3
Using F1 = 11.5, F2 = 11.3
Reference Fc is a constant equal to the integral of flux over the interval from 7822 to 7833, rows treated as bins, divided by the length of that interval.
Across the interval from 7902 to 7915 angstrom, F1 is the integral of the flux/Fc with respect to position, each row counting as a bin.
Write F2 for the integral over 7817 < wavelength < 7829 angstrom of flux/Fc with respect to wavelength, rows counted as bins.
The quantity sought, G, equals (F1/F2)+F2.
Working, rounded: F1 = 12.7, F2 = 12.0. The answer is 13.1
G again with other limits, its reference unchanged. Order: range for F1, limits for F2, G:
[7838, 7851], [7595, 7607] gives 13.5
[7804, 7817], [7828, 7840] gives 12.7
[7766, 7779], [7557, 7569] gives 13.5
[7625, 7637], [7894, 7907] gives 13.7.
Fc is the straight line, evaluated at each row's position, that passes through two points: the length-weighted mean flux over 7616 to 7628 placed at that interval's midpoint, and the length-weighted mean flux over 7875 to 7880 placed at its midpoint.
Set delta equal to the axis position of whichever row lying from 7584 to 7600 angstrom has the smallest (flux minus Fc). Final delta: 7587.07 angstrom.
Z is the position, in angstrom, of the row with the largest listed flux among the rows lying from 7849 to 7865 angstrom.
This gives 7859.13 angstrom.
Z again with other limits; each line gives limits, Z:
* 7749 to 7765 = 7756.65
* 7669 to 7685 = 7673.16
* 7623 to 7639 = 7630.88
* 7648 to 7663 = 7648.47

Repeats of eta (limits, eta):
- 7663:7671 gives 10.9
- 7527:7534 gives 11.5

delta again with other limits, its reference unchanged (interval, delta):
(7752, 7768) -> 7753.08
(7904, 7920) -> 7913.60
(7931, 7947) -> 7939.16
